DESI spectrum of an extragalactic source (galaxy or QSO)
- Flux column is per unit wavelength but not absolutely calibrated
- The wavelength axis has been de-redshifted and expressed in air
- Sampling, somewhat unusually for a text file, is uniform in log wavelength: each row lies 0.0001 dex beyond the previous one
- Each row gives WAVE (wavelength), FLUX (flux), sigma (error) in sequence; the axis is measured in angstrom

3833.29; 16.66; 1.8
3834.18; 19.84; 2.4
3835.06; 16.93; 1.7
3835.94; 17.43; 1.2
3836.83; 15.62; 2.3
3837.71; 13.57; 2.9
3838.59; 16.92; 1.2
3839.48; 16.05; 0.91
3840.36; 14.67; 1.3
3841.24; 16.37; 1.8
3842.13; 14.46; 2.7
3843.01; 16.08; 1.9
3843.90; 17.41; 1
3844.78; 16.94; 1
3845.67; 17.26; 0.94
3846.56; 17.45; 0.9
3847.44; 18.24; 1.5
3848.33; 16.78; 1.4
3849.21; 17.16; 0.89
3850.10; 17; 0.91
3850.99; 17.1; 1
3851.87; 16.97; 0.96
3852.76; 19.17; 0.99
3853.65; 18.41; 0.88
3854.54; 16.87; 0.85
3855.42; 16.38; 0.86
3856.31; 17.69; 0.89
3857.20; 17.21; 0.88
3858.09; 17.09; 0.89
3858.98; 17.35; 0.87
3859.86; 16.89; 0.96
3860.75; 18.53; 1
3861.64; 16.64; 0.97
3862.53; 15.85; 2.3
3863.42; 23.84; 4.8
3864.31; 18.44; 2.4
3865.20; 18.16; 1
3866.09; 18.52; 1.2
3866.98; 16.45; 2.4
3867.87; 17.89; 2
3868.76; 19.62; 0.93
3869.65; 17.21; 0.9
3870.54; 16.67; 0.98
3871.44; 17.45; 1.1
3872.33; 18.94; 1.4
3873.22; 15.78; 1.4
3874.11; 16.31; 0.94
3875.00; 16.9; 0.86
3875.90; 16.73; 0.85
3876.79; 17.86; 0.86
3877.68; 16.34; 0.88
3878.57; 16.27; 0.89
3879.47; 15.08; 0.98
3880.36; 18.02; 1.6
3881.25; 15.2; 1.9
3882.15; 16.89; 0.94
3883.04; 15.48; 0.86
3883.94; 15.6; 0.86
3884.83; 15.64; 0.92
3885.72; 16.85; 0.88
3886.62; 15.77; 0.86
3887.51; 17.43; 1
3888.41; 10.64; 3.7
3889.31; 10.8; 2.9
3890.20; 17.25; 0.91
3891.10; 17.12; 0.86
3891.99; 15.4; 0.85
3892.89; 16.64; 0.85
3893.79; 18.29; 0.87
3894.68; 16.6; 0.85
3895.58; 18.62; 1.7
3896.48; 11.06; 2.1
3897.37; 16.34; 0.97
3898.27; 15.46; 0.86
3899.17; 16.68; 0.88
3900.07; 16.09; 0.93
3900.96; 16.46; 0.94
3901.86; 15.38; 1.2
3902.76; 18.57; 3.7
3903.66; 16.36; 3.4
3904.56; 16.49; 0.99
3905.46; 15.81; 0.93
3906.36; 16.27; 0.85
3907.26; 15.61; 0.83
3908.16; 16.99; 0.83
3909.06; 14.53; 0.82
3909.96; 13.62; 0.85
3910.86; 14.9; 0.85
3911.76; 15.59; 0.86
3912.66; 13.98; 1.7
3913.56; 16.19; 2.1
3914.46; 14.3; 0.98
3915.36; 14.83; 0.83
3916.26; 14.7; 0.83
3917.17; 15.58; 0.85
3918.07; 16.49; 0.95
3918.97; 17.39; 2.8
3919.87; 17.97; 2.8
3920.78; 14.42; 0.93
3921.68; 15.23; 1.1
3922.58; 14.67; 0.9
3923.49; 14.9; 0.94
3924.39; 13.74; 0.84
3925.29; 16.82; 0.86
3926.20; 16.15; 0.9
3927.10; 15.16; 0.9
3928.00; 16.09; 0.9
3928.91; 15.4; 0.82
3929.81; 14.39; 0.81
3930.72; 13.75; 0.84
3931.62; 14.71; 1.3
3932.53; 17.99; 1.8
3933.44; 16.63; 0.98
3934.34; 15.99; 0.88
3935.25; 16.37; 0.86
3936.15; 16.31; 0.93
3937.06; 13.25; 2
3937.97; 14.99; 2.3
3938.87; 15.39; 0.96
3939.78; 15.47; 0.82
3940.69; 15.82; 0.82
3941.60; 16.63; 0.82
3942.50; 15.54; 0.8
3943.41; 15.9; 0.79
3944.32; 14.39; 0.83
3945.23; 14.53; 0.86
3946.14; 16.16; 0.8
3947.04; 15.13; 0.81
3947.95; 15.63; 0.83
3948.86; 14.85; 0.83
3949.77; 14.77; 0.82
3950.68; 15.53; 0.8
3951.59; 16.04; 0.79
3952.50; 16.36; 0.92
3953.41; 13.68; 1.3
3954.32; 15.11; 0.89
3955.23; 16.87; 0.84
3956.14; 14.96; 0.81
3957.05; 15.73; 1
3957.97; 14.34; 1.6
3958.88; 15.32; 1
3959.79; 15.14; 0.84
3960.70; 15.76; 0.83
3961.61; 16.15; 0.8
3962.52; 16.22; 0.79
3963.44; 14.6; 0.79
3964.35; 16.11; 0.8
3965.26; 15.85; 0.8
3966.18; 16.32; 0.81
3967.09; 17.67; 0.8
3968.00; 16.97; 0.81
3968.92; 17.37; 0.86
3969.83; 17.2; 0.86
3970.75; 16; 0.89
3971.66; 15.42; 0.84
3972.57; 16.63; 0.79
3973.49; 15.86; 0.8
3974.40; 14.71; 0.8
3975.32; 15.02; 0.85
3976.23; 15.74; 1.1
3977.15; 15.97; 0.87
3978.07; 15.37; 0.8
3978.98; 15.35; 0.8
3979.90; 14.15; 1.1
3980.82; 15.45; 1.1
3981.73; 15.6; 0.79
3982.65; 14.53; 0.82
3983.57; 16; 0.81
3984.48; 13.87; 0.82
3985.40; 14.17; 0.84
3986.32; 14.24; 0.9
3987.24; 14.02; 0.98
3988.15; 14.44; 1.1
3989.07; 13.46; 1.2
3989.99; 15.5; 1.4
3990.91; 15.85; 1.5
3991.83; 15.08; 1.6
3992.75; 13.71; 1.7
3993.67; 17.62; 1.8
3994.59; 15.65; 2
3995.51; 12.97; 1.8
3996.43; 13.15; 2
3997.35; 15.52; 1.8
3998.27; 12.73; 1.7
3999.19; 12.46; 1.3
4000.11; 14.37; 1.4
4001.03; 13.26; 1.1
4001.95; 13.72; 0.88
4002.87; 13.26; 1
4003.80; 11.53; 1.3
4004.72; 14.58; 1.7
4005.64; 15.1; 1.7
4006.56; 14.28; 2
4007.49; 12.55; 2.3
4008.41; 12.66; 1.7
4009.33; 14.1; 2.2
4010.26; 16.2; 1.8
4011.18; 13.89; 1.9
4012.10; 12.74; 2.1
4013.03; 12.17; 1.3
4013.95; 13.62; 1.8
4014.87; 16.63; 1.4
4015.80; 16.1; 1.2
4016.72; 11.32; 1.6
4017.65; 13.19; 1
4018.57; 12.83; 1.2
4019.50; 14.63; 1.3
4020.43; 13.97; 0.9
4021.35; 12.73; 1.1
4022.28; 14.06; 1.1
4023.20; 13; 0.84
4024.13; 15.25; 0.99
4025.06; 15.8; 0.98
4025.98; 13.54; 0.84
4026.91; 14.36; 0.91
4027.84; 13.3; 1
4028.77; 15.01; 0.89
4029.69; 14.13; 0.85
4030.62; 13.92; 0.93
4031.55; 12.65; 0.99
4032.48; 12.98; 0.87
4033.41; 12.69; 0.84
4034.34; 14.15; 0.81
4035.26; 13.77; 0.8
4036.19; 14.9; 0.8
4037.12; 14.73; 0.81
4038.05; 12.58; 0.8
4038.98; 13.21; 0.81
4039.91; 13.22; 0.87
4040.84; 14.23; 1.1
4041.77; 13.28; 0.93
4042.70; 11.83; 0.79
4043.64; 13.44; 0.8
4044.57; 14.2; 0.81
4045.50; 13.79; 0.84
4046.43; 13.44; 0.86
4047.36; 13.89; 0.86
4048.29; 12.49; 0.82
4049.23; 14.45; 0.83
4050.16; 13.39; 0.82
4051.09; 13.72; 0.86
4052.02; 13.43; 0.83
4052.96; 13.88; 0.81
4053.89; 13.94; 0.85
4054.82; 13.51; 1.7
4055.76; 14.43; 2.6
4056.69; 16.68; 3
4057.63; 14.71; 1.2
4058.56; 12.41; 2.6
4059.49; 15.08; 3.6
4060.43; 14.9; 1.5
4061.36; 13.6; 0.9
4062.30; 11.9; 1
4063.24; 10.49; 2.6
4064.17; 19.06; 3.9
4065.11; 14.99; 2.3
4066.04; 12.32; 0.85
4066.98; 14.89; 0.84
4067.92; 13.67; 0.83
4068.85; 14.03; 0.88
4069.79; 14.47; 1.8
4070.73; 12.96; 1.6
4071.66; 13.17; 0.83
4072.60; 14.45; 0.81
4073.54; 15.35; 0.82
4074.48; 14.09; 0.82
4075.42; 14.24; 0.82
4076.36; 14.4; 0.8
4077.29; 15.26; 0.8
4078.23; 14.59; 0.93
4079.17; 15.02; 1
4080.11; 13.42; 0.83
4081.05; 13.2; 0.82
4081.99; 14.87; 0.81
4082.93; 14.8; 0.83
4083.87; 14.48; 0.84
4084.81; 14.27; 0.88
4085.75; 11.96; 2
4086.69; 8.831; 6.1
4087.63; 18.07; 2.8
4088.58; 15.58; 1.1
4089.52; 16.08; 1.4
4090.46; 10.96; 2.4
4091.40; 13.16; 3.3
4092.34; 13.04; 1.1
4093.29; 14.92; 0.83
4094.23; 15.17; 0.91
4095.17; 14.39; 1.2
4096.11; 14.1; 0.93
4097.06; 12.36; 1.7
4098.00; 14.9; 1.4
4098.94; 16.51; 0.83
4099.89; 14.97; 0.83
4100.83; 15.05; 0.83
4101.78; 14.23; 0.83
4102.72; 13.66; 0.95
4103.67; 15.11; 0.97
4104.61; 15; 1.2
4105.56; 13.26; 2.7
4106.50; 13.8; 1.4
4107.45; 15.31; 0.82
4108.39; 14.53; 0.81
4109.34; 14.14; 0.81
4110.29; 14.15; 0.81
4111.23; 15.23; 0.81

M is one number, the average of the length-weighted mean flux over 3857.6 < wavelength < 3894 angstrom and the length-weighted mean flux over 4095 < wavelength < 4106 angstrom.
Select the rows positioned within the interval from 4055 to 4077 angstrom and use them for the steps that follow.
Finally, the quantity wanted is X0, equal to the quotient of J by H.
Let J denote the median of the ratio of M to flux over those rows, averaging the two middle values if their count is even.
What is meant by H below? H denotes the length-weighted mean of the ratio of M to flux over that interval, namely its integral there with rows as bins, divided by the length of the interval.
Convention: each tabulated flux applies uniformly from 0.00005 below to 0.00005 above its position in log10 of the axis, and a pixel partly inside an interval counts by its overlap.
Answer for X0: 0.97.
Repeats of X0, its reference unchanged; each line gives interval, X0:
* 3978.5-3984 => 0.98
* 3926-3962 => 0.99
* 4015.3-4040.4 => 0.99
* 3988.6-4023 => 1.01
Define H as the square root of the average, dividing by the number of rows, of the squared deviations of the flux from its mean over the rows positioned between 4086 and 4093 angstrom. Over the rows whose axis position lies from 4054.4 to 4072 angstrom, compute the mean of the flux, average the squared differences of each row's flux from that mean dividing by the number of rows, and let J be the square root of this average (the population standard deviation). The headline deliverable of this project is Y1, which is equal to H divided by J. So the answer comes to 1.63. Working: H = 2.9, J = 1.80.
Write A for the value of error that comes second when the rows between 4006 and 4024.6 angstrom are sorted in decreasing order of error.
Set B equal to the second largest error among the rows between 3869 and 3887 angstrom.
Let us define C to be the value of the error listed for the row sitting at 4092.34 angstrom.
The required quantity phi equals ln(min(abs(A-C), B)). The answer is 0.10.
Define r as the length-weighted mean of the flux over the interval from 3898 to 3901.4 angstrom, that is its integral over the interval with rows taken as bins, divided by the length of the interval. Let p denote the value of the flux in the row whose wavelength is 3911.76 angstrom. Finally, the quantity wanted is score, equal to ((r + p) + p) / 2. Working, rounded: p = 15.59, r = 16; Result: 23.7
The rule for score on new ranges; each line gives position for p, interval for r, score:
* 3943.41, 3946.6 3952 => 23.6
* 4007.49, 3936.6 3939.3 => 19.8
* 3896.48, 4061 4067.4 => 18.0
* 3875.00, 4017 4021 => 23.7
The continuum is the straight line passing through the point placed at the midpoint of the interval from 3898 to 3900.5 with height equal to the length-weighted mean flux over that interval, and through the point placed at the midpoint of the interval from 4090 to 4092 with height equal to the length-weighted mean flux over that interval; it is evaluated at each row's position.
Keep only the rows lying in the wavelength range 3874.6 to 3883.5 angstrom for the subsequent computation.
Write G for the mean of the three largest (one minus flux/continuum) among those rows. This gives 0.07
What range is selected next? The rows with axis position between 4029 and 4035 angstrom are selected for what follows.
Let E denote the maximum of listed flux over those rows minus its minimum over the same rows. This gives 1.5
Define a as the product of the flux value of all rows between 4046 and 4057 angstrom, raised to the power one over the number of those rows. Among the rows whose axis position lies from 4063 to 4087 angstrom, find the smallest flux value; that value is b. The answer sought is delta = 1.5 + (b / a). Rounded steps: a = 13.9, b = 8.831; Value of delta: 2.1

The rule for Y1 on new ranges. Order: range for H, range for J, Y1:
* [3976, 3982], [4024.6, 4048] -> 0.63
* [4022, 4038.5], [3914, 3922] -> 0.74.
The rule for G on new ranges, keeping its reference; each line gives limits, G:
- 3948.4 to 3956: 0.04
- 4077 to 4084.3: -0.11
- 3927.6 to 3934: 0.08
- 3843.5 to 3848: 0.00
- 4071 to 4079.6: -0.11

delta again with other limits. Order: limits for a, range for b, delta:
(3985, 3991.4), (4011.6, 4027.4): 2.3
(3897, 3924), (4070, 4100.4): 2.1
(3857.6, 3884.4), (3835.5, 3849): 2.3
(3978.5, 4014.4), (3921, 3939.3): 2.4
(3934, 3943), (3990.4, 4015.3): 2.2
